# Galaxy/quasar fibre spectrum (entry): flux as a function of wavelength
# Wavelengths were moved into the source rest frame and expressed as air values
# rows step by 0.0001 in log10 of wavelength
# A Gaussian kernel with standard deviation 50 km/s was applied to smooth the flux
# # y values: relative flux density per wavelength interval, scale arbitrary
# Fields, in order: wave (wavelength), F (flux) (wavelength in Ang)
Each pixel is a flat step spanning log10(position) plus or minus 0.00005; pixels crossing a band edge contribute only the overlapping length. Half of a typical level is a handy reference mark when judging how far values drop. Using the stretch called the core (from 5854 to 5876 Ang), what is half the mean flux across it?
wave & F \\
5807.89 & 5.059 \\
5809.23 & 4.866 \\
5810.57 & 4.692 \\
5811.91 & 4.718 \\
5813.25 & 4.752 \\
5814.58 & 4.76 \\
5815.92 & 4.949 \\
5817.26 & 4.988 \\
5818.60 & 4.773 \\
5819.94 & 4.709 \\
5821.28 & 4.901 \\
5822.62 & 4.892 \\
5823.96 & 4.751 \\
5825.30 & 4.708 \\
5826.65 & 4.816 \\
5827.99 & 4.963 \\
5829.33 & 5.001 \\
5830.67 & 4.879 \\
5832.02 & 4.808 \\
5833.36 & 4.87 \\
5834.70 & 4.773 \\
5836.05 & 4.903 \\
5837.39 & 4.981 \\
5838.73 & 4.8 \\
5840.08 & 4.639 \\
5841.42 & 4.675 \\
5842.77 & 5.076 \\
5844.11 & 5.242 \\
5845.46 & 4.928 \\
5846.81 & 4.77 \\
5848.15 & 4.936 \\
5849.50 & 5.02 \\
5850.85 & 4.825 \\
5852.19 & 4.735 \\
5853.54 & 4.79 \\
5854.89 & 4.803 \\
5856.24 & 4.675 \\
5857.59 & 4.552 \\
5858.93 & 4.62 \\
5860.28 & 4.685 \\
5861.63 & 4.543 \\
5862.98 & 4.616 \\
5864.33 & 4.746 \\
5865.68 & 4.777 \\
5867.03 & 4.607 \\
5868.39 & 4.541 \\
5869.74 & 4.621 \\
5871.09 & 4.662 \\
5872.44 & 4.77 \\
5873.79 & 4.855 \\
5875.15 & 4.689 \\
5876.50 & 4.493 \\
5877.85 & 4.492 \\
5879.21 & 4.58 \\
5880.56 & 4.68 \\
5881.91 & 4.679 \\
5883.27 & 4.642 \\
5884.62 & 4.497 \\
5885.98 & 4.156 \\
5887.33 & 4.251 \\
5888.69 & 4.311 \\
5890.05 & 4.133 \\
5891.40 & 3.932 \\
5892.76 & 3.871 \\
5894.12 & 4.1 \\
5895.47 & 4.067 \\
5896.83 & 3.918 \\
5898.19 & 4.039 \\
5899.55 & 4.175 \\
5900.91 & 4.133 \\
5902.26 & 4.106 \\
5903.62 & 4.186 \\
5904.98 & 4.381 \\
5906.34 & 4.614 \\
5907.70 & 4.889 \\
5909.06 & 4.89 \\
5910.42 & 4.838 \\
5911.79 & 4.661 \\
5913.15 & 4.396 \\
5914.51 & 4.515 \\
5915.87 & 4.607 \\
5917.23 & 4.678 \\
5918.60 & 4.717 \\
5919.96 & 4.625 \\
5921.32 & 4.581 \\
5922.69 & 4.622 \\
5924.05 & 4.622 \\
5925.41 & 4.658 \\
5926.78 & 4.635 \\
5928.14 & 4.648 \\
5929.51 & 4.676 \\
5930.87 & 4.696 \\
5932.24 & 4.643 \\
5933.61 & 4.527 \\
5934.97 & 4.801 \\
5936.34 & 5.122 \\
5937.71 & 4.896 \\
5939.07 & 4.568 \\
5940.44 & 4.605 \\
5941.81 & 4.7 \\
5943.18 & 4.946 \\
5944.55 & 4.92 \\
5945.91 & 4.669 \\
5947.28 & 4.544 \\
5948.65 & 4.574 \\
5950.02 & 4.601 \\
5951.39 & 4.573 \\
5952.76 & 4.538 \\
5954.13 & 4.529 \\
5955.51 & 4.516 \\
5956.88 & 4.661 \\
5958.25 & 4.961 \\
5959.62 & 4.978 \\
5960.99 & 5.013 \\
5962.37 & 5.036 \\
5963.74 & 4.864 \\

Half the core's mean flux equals 2.34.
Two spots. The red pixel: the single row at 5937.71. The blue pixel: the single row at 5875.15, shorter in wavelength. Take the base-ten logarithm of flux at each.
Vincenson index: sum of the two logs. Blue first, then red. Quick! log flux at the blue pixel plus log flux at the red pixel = 1.36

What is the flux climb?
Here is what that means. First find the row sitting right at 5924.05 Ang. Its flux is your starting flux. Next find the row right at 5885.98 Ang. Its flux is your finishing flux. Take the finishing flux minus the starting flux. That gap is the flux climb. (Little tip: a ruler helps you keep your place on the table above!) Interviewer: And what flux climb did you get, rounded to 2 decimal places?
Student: -0.47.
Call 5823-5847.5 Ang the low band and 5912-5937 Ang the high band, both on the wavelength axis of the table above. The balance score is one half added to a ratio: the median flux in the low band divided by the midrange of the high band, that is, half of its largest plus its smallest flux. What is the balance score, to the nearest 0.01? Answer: 1.52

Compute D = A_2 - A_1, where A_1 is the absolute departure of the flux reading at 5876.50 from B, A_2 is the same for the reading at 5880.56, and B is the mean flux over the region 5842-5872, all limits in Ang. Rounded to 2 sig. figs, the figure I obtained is -0.19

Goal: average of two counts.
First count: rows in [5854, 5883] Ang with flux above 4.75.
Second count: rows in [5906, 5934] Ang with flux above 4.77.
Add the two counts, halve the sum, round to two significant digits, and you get 3.5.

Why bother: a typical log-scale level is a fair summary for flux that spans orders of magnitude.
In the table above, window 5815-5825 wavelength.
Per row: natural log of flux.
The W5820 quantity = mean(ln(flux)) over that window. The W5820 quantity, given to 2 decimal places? 1.58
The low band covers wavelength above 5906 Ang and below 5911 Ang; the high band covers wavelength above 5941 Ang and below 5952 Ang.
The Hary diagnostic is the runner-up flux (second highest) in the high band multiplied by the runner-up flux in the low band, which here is 24.1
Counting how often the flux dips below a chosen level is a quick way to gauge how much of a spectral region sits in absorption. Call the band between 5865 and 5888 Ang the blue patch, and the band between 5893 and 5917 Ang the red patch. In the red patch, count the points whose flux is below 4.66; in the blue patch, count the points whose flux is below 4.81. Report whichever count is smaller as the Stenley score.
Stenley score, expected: 13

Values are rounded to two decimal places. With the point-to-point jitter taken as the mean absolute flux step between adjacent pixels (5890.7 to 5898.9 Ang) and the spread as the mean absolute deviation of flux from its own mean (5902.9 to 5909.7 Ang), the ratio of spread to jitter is 2.08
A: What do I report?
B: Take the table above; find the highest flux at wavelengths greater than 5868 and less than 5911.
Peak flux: 4.89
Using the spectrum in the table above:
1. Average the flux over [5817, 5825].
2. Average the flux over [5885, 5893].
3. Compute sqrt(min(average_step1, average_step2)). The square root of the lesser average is 2.03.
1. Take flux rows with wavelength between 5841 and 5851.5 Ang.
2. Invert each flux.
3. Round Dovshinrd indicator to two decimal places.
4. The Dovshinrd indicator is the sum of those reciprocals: 1.62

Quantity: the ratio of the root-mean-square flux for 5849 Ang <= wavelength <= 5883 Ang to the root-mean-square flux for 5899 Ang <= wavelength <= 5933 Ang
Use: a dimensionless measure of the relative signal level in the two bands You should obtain 1.024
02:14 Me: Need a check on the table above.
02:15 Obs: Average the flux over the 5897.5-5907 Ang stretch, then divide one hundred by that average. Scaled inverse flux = 23.6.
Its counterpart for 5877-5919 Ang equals 22.8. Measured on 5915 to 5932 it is 21.5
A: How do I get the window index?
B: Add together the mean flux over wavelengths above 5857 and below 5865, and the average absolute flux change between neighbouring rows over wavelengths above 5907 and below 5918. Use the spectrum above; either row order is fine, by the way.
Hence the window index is 4.7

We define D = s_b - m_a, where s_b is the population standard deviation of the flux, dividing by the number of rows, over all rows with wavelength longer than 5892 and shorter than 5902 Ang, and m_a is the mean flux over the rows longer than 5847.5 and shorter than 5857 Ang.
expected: -4.72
